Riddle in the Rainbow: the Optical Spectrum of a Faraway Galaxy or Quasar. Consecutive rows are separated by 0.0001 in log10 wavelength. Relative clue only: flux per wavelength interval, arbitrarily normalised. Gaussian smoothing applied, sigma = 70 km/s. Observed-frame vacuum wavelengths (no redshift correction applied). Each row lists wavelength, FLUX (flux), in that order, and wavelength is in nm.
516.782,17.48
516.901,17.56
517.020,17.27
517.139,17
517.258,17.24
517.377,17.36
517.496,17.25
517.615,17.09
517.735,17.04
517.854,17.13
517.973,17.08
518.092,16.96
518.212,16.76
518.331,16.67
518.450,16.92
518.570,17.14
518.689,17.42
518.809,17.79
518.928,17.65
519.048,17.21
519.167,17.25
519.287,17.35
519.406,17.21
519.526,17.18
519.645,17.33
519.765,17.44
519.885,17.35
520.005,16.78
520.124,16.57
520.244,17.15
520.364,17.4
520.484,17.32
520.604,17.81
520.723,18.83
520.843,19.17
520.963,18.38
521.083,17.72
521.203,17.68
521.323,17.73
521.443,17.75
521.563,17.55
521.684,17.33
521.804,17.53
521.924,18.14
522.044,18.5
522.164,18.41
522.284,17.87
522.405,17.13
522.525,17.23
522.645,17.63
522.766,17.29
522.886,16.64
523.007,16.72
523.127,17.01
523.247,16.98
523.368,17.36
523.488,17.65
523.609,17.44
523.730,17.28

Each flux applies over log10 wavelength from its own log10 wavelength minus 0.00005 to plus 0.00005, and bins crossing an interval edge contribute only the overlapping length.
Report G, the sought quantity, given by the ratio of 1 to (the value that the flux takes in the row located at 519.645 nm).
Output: 0.0577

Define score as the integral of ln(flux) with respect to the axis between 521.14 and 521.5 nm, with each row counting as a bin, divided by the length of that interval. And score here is 2.88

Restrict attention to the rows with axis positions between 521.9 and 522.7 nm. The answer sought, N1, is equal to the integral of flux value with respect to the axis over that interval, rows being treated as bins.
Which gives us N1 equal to 14.3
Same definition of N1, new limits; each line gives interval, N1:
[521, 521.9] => 15.9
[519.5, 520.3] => 13.7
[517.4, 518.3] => 15.3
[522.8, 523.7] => 15.4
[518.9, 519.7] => 13.8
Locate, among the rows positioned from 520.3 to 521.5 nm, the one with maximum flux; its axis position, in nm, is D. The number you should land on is 520.843 nm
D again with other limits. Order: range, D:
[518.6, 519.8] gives 518.809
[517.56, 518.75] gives 518.689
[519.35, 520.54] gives 519.765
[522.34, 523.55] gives 523.488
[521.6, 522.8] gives 522.044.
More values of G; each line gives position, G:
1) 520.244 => 0.0583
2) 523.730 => 0.0579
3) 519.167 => 0.0580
